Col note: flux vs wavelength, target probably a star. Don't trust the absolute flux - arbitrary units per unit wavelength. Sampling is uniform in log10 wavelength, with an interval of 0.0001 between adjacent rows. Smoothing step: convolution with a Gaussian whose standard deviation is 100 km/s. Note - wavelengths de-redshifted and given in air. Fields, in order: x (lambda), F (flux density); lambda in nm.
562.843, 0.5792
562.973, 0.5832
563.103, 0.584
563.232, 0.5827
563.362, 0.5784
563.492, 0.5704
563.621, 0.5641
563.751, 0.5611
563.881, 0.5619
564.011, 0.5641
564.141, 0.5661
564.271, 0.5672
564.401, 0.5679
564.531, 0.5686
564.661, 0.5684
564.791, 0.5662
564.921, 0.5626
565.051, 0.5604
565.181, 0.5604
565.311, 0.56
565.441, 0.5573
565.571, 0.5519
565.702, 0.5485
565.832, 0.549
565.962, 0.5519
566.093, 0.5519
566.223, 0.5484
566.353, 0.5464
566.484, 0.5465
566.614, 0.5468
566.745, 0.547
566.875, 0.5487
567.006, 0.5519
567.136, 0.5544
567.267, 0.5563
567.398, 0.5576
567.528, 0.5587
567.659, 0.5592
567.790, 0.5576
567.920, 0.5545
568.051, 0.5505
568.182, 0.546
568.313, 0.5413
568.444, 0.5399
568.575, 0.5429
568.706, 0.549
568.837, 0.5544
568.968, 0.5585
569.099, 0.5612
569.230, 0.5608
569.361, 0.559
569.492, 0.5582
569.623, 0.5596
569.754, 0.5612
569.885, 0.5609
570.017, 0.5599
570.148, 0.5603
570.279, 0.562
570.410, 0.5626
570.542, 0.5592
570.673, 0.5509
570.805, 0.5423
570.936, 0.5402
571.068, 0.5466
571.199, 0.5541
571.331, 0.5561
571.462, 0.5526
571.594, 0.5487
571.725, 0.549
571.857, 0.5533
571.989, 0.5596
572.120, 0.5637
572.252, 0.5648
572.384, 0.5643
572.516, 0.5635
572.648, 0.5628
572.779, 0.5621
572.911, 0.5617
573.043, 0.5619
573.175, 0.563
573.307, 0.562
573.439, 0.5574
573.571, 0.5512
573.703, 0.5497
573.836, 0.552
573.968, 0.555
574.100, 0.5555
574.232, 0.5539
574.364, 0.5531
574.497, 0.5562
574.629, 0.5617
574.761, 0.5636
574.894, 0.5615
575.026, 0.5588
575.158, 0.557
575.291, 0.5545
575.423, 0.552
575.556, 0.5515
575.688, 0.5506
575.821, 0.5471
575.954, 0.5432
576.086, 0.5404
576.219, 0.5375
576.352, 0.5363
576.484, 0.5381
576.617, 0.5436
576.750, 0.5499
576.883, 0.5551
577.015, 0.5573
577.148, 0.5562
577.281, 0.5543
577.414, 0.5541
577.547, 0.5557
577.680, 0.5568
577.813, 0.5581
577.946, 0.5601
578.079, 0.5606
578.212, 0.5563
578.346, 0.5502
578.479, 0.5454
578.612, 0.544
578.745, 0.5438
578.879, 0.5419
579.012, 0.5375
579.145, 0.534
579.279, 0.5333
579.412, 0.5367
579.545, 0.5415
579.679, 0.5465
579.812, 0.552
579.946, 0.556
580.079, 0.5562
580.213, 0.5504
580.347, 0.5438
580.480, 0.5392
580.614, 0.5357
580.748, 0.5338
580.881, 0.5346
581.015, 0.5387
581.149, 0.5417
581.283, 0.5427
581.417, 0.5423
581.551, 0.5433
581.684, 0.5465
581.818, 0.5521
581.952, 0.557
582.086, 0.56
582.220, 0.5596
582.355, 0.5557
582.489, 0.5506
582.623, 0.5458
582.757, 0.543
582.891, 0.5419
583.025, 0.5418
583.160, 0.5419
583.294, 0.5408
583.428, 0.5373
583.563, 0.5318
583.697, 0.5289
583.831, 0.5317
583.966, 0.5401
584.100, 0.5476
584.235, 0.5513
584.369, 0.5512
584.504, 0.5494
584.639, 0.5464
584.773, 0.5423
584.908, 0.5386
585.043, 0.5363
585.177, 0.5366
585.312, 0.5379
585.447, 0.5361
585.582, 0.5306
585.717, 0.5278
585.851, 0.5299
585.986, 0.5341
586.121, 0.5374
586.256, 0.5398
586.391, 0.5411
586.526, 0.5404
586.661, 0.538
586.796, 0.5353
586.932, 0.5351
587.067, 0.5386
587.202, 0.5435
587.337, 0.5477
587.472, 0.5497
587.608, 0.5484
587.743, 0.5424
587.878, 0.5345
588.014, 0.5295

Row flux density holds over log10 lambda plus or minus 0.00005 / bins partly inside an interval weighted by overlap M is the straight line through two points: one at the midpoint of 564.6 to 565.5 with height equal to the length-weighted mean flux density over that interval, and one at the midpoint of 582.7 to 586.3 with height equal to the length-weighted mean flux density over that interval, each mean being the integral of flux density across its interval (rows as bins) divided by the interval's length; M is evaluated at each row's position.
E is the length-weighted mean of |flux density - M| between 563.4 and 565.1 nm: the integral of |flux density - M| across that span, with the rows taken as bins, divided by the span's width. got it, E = 0.0031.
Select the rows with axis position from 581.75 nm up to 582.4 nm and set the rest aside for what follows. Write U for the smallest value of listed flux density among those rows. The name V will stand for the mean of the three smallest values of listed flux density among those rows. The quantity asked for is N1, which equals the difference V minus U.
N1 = 0.0028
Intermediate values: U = 0.5521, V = 0.555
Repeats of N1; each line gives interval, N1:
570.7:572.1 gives 0.0028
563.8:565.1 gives 0.0012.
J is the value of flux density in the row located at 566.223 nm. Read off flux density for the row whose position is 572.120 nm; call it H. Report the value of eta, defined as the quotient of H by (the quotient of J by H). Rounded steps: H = 0.5637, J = 0.5484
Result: 0.579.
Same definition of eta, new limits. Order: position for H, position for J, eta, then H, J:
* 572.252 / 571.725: 0.581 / 0.5648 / 0.549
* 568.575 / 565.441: 0.529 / 0.5429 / 0.5573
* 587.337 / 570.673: 0.545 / 0.5477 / 0.5509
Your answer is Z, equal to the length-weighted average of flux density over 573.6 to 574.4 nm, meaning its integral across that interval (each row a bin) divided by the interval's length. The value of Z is 0.553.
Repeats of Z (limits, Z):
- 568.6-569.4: 0.556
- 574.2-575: 0.558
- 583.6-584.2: 0.538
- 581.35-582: 0.549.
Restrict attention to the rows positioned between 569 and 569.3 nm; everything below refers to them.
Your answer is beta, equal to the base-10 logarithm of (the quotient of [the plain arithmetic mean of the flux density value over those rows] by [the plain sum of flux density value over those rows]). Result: -0.3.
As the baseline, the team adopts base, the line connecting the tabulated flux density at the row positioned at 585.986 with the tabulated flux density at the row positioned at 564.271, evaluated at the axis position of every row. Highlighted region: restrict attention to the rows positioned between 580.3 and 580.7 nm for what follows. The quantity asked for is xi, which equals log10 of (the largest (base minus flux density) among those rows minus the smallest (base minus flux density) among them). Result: -2.11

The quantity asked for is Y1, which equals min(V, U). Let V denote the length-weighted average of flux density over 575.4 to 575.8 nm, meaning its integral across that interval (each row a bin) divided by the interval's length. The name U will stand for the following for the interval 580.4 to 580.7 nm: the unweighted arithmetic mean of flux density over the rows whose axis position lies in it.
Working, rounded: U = 0.537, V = 0.550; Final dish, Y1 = 0.537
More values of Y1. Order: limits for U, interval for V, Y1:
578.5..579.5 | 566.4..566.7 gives 0.539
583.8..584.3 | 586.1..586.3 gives 0.539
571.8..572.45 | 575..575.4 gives 0.557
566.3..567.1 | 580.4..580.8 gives 0.537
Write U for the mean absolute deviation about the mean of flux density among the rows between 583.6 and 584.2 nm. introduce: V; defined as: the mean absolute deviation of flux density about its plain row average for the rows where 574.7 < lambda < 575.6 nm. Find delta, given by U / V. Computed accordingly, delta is 1.83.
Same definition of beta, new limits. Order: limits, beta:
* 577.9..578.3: -0.5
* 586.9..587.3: -0.5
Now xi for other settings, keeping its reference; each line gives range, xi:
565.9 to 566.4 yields -2.29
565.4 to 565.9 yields -2.08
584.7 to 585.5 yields -2.25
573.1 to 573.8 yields -1.90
